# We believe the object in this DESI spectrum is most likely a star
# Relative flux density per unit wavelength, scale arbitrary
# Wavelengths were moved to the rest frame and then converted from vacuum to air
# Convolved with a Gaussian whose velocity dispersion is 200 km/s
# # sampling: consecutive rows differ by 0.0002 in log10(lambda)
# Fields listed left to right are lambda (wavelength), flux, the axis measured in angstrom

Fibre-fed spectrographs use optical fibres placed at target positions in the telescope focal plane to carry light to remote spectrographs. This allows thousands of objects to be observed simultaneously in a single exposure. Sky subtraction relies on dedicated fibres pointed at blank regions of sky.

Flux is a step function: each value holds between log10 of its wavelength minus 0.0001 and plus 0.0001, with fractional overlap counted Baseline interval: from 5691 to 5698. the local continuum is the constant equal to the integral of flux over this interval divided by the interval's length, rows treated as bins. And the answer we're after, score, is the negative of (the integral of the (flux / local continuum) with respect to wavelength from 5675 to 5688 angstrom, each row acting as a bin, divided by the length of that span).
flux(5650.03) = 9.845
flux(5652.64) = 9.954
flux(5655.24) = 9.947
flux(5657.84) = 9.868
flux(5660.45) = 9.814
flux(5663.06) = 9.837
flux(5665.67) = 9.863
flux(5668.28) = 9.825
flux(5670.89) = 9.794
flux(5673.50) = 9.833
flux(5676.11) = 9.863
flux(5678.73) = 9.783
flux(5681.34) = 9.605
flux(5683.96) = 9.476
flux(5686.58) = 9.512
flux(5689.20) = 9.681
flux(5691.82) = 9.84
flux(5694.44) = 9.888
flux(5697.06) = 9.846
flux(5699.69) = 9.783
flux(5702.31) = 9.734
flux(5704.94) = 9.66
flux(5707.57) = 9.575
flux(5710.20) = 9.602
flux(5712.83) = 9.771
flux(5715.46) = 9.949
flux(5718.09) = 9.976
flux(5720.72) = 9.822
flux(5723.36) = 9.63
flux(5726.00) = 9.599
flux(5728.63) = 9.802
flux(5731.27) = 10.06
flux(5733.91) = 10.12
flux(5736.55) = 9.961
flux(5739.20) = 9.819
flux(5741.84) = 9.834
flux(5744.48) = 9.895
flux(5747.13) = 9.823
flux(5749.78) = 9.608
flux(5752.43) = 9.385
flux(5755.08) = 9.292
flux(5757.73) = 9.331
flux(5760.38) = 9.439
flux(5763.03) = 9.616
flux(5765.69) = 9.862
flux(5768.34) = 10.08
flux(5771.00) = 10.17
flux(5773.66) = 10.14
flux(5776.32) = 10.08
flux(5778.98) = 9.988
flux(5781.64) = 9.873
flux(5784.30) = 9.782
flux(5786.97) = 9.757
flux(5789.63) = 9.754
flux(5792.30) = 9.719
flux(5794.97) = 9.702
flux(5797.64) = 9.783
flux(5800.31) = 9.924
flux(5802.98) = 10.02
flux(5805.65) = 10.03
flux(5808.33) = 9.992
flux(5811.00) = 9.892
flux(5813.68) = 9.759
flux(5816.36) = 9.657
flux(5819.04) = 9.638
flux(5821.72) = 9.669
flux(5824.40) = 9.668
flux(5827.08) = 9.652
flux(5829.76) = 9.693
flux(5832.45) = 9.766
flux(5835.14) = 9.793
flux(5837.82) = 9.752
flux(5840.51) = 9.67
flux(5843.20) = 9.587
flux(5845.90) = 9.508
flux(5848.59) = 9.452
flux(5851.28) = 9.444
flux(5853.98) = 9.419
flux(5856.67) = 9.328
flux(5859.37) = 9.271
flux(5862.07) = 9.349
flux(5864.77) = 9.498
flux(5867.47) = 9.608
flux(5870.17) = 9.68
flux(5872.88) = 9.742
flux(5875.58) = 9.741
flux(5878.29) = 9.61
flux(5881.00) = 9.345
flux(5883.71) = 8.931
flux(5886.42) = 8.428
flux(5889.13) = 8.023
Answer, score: -0.98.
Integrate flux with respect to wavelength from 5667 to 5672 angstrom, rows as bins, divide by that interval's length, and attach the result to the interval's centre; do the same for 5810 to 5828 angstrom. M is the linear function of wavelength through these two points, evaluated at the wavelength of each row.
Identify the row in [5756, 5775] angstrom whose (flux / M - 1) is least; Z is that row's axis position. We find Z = 5757.73 angstrom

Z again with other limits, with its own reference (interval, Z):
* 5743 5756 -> 5755.08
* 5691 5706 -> 5704.94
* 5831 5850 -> 5848.59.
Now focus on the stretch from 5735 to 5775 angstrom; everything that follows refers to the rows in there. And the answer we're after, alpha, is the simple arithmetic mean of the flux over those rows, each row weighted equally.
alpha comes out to 9.75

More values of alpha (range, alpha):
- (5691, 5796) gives 9.79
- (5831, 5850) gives 9.65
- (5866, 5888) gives 9.39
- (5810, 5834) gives 9.71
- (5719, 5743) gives 9.85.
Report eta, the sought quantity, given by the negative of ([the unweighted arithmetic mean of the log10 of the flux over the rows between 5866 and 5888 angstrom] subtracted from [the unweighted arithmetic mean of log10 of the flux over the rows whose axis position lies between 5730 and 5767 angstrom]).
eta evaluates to -0.015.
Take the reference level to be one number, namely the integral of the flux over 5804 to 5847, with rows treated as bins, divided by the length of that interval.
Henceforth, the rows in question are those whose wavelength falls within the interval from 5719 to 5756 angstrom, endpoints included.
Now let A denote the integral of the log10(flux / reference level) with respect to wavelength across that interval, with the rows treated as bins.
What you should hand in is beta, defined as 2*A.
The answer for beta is 0.10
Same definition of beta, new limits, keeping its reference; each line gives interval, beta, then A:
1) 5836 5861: -0.54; -0.3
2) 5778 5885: -0.75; -0.4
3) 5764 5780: 0.43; 0.2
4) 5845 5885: -1.00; -0.5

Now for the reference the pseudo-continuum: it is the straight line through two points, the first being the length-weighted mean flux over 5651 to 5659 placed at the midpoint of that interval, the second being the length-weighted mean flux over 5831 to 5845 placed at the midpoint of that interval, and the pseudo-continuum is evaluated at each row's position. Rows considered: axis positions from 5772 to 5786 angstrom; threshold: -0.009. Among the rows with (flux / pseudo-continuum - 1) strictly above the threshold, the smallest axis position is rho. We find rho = 5773.66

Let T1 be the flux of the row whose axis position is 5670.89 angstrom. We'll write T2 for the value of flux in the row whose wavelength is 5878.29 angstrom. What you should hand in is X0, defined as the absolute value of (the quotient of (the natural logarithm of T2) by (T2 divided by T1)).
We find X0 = 2.31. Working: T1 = 9.794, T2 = 9.61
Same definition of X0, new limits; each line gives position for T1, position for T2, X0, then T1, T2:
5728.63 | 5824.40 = 2.30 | 9.802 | 9.668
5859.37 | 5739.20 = 2.16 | 9.271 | 9.819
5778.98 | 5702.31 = 2.34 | 9.988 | 9.734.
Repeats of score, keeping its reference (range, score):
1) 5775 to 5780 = -1.02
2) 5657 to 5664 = -1.00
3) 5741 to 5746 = -1.00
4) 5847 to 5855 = -0.96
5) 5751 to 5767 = -0.96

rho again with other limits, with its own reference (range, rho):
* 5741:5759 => 5741.84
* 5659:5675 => 5663.06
